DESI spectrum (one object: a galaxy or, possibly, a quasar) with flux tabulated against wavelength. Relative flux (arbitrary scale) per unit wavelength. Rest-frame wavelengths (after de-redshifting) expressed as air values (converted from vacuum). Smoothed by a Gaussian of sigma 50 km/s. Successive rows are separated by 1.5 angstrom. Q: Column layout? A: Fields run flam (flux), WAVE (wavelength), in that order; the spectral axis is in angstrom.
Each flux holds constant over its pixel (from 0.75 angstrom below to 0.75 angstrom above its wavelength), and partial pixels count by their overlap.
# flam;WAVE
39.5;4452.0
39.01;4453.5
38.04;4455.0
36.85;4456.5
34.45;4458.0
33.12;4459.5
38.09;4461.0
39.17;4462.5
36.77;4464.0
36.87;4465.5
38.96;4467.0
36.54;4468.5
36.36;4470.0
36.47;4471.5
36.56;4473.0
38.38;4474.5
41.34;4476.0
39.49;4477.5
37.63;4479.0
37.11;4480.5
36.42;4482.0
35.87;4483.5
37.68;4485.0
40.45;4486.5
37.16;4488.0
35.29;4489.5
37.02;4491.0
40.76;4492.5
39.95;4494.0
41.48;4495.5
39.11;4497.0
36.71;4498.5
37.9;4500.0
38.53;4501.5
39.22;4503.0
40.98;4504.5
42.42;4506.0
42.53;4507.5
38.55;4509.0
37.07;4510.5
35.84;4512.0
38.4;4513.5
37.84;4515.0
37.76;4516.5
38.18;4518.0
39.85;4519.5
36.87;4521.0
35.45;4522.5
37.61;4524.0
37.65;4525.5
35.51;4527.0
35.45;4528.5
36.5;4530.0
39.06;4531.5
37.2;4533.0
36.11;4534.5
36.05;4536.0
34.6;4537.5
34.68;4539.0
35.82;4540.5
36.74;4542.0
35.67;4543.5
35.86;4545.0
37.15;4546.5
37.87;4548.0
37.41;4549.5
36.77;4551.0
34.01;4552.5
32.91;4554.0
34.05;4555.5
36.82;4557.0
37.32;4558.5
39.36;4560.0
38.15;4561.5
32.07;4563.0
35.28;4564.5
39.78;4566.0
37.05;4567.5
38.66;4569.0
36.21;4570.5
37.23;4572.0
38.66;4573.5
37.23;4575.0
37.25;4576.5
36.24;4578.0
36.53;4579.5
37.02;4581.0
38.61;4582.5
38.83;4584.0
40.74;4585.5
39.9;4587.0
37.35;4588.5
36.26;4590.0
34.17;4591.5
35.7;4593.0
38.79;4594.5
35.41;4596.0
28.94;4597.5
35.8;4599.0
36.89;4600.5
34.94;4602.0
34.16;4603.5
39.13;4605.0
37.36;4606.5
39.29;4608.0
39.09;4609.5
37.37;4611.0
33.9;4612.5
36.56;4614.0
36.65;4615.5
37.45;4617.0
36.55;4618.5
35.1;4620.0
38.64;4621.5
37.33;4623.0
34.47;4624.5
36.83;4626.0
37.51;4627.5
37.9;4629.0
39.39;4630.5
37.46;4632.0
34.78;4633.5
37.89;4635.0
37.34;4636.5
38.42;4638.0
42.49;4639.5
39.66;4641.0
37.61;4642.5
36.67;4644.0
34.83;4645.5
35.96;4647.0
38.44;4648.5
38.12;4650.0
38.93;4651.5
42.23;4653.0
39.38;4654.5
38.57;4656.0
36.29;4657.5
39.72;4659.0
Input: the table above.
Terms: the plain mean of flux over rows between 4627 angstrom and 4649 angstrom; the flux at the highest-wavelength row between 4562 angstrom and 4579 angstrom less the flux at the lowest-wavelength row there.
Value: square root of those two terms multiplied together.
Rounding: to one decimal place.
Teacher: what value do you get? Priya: 12.5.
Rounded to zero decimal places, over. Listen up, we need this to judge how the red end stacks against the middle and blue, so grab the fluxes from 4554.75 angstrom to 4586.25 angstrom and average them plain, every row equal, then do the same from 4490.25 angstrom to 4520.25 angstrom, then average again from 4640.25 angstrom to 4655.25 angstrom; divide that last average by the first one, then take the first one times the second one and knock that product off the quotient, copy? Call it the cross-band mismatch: -1453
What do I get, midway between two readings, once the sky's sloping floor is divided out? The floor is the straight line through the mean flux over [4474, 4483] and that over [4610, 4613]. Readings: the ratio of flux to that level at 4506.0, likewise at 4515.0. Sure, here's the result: 1.06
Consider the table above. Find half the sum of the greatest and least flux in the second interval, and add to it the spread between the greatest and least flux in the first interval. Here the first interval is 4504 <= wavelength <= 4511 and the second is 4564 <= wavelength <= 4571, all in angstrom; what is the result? 43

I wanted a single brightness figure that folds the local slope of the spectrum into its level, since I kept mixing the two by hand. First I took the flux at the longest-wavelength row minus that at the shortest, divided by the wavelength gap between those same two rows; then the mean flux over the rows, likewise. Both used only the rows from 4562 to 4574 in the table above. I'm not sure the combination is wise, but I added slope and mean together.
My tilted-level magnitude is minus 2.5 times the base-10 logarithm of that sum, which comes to -3.935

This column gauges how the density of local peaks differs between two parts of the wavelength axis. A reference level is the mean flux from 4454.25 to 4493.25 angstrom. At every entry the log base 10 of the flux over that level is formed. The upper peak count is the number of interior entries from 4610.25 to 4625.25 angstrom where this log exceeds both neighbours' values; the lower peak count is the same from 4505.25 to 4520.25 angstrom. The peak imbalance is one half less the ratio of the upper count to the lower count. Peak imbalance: -0.50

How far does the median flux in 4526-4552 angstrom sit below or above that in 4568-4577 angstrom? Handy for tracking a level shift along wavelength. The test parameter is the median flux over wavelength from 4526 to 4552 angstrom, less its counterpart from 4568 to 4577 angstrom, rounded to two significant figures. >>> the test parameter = -1.1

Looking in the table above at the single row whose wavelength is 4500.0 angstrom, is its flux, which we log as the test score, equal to 37.9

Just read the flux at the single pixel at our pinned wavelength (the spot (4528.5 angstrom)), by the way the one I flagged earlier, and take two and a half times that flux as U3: 89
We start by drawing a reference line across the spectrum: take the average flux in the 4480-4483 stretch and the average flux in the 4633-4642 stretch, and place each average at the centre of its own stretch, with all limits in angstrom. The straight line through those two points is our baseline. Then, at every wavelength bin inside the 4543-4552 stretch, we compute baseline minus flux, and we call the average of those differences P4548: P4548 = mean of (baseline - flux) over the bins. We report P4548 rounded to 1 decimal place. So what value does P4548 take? 0.7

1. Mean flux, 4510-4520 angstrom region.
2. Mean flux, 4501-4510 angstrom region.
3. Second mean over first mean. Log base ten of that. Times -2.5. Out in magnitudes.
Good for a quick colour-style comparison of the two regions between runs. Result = -0.07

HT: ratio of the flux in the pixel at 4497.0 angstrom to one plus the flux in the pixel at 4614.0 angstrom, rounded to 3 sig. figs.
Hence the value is 1.04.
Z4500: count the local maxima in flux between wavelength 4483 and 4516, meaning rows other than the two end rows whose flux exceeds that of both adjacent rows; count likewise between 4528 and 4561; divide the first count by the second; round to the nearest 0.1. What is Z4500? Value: 1.7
